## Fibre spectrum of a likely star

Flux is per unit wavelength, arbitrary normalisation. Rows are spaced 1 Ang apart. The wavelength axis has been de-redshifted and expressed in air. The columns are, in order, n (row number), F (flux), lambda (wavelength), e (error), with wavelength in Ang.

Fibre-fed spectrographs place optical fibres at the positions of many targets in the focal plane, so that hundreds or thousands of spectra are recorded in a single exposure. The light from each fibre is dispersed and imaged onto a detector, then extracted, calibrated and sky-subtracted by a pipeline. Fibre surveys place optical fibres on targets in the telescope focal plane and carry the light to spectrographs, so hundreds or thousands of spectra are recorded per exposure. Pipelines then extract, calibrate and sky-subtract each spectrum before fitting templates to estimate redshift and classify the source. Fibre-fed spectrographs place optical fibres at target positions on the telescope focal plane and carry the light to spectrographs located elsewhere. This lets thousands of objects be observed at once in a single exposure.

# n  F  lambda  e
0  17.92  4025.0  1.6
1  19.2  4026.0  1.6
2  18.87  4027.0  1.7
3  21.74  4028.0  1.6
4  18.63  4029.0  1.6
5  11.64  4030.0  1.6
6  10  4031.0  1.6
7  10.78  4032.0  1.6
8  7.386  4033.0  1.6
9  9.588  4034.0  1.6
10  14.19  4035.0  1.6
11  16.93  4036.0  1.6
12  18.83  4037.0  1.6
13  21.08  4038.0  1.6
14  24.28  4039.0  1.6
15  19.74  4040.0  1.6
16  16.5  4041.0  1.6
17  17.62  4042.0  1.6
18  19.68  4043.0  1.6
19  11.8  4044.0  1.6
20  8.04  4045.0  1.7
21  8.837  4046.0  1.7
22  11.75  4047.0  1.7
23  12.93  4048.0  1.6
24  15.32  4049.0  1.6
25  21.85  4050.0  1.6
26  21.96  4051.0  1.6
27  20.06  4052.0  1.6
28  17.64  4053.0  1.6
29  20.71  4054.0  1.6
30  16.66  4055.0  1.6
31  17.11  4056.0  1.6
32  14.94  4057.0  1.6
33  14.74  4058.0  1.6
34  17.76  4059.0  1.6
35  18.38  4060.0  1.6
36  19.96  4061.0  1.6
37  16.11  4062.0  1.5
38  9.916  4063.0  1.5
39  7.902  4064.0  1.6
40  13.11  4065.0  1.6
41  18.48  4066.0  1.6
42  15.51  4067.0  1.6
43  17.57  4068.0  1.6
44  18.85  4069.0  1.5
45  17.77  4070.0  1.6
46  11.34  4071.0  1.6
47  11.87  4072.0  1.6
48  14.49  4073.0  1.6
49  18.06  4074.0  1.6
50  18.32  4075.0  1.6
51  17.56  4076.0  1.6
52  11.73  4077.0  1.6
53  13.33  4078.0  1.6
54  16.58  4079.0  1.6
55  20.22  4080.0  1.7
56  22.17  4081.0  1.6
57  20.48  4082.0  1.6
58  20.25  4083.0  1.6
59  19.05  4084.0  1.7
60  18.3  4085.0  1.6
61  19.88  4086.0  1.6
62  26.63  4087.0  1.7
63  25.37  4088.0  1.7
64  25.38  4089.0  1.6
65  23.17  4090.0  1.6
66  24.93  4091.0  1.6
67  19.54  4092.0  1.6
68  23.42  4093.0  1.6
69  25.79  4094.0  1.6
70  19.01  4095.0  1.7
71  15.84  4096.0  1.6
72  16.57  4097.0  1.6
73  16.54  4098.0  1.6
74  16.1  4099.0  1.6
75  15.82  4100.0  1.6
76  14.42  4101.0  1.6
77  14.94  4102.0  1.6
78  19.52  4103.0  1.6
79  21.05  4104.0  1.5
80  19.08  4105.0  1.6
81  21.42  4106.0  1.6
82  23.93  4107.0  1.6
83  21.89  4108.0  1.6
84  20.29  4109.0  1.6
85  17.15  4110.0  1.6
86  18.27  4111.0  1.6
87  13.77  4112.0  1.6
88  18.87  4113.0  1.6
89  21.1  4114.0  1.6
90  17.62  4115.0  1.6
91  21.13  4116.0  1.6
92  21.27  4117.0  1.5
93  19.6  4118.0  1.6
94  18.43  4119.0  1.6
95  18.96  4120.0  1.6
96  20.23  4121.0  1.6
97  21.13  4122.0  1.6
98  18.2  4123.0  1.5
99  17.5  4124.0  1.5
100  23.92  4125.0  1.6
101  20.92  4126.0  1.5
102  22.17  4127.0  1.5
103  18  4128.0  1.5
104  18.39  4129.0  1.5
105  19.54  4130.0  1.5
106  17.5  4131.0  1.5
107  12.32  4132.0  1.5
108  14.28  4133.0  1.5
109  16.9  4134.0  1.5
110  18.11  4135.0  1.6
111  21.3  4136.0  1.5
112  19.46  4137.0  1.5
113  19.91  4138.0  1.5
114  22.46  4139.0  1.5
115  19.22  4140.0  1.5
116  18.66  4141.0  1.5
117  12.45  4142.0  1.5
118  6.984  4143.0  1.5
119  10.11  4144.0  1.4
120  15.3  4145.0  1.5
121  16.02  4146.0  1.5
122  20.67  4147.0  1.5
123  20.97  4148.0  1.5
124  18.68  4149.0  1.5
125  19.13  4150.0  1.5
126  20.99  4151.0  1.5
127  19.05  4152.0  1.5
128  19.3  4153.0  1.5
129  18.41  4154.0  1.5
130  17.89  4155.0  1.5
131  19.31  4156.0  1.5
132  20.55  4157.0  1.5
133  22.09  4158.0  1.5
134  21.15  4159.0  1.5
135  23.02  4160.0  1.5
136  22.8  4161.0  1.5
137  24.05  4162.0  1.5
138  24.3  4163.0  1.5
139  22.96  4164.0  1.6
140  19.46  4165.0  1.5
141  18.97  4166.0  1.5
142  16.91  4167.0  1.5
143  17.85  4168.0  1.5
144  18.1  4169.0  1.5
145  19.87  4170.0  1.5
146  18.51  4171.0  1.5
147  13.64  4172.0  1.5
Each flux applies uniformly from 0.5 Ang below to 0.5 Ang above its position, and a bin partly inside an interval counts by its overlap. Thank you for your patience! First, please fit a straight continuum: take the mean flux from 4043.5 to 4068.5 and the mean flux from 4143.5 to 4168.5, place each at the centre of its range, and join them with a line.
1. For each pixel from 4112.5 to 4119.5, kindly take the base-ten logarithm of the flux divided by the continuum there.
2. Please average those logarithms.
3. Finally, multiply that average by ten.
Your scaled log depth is 0.4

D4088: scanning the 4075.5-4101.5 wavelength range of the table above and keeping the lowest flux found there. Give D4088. 11.73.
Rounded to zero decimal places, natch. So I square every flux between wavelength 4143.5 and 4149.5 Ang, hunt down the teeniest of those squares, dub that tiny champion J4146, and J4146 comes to 102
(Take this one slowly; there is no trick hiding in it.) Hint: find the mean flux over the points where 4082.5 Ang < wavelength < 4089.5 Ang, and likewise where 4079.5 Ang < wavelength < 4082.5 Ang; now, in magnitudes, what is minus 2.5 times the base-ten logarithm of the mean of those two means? -3.33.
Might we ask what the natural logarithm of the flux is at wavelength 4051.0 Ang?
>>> 3.1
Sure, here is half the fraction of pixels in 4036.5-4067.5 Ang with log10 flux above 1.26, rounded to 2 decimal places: 0.19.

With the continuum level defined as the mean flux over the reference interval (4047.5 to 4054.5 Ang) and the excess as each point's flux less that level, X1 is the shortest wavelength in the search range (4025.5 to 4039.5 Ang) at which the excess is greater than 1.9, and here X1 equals 4028.0 Ang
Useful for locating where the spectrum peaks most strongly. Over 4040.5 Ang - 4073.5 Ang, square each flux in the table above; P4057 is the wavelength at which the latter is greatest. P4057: 4051.0 Ang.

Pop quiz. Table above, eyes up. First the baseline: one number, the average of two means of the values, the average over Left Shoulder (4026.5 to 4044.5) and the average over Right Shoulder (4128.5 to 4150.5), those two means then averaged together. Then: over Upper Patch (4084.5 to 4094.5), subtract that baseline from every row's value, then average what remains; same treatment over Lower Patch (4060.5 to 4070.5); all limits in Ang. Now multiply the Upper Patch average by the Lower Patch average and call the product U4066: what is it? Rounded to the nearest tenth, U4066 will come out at -7.4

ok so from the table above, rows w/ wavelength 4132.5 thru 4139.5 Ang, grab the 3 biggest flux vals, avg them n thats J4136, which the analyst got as 21.2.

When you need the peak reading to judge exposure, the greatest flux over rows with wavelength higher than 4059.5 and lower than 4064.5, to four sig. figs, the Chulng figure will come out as 19.96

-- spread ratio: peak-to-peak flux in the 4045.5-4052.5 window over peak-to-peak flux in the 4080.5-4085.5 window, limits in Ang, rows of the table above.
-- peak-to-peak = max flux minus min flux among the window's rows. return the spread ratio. 3.4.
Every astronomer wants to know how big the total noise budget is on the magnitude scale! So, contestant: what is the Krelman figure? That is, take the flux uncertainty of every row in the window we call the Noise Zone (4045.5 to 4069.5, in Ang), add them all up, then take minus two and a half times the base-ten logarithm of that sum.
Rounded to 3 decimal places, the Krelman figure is -3.958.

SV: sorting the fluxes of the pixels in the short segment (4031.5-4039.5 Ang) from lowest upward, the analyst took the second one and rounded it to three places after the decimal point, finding 9.588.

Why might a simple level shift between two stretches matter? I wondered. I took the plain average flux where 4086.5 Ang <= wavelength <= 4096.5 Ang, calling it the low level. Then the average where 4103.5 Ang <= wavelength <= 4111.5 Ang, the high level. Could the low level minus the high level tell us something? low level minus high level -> 3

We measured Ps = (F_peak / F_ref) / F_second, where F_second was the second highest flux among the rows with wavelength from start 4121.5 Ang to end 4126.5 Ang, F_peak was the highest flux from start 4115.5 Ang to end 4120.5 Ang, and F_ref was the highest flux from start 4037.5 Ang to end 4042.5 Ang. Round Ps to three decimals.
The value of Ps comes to 0.041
